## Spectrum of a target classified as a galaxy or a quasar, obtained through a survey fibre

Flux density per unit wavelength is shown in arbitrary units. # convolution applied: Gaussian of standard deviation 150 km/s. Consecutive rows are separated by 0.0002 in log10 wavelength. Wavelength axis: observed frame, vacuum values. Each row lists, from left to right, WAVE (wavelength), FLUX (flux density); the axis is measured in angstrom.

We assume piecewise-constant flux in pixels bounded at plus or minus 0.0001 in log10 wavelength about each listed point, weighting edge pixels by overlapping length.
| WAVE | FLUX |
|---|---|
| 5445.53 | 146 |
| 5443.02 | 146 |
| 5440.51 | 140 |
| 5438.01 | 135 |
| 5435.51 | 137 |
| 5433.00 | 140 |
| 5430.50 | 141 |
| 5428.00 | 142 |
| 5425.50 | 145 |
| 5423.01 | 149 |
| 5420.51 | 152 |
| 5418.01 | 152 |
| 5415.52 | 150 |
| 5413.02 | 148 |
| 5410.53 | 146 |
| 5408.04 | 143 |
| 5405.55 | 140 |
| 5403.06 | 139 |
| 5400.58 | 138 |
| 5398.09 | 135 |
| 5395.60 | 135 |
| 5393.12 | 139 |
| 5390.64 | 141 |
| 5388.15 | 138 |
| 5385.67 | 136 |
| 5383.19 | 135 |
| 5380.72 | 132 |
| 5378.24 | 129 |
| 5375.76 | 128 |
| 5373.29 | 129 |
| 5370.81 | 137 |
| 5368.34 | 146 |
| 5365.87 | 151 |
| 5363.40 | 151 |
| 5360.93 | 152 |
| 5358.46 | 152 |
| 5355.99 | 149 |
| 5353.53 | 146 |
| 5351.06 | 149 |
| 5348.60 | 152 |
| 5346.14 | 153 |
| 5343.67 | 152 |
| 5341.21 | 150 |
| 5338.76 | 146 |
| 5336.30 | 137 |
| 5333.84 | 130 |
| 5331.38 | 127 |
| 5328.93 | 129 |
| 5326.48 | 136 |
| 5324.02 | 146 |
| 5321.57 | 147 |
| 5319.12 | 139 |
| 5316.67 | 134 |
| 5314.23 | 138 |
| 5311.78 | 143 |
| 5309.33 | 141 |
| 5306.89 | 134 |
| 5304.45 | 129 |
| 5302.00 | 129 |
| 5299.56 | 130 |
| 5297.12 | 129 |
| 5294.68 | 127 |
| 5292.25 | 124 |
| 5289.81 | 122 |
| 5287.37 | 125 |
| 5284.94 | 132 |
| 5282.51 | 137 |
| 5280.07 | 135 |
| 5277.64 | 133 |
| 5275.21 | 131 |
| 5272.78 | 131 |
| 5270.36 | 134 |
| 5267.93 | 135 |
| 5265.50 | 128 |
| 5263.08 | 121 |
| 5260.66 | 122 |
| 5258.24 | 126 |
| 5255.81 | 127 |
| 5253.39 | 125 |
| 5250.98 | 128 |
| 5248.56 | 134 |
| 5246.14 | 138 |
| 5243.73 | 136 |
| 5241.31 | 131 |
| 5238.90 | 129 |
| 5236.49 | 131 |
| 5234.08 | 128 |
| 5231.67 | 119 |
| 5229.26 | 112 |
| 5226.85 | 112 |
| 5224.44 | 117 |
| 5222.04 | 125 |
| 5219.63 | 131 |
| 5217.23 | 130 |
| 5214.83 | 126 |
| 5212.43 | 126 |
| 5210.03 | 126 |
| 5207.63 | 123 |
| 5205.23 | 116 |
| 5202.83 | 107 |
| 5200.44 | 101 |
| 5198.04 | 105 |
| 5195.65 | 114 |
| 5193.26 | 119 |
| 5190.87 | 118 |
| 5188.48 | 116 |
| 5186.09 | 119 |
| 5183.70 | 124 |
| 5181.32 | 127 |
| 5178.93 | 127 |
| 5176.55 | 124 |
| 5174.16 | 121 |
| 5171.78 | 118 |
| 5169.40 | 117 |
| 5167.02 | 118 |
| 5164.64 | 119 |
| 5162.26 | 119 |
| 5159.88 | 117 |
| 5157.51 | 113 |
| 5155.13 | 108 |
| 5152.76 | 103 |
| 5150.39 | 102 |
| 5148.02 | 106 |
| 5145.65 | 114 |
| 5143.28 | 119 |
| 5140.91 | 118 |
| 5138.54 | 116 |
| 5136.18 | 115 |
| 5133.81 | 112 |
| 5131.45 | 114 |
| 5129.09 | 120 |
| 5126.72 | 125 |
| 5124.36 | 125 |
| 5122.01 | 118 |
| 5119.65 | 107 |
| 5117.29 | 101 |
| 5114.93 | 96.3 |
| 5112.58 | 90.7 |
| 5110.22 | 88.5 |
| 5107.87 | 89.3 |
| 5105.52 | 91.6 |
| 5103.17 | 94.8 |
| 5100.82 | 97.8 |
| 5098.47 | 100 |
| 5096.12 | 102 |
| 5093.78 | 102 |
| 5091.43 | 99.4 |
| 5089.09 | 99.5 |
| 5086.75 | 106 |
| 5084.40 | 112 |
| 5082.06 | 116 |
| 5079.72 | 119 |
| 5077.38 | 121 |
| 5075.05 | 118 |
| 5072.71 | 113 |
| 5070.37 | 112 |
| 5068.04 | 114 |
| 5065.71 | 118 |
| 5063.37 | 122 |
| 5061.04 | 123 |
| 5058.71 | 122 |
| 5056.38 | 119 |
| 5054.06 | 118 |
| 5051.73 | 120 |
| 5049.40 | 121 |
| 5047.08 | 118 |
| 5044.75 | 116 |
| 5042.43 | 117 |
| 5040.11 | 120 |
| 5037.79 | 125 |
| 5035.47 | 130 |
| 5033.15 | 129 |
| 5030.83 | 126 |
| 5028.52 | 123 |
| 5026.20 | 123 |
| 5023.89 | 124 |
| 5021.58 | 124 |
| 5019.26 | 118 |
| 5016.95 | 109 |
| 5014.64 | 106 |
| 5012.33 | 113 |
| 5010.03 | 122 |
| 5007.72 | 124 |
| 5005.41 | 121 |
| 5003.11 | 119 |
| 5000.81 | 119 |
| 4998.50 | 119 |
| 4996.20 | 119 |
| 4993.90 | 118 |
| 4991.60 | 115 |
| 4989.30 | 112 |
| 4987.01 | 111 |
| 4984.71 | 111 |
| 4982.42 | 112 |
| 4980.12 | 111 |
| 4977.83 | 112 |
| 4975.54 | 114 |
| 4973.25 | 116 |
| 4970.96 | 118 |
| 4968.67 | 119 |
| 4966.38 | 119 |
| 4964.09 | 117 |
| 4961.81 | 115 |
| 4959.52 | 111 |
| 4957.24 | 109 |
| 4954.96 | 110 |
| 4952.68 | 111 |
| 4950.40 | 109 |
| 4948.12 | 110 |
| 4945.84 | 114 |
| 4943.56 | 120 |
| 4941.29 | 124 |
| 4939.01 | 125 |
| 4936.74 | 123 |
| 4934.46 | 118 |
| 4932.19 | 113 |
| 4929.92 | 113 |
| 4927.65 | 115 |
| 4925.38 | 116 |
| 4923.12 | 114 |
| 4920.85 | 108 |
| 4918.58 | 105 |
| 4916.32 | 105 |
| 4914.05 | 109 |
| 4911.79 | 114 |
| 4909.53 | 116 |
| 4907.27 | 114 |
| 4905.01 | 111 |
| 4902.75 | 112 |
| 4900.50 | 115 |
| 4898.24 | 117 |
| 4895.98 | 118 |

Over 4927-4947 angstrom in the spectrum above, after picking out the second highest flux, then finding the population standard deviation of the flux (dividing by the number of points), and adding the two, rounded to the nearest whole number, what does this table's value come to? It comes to 129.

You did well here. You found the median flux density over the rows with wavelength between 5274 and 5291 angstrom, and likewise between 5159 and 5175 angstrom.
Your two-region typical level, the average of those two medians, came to 125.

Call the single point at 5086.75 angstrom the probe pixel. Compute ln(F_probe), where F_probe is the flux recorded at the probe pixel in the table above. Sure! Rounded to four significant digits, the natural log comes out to 4.663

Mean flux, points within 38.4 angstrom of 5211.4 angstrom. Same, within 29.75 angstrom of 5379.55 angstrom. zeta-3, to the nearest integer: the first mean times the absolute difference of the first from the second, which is 2221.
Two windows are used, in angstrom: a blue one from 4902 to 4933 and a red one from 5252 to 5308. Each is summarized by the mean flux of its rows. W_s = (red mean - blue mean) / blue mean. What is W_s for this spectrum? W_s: 0.15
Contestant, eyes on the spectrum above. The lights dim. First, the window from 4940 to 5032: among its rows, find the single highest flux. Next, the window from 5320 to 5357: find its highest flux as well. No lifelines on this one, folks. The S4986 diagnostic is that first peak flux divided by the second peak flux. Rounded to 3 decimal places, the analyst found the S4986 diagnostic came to 0.824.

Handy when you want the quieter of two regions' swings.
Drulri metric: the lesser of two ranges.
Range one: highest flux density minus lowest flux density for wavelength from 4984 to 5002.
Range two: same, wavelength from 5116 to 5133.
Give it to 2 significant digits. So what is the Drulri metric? 8.0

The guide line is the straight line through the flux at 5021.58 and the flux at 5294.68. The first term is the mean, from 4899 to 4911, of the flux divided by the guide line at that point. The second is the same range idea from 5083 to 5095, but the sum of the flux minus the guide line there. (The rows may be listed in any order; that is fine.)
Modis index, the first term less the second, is 106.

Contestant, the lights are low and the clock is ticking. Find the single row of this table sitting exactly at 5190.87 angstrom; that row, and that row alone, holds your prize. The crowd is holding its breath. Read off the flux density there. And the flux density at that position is 118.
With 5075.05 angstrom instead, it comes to 118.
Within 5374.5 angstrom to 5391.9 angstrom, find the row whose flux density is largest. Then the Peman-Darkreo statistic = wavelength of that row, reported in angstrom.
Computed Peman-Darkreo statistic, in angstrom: 5390.64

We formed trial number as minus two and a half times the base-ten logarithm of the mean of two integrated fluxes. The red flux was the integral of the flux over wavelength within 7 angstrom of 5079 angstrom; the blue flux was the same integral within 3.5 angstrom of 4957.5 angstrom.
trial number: -7.7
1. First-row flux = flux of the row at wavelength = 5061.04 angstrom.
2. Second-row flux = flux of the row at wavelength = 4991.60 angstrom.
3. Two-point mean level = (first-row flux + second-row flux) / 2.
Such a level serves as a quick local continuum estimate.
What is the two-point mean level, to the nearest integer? 119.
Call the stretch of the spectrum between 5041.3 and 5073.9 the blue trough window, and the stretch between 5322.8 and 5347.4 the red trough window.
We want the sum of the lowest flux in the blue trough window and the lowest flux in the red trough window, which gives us 239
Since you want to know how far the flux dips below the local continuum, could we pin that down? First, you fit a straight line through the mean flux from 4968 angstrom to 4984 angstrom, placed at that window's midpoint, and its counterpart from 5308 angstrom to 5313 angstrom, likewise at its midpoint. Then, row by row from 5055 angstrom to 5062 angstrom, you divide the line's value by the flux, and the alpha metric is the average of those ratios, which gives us 1.00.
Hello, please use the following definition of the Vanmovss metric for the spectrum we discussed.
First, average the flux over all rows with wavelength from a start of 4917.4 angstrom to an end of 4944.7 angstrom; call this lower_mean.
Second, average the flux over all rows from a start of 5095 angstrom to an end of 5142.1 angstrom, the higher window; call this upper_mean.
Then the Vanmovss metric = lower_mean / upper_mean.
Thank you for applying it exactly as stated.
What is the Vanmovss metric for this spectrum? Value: 1.09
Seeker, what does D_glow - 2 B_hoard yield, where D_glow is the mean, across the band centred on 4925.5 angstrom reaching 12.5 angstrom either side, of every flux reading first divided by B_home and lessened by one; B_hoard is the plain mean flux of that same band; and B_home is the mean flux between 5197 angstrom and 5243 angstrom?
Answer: -225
